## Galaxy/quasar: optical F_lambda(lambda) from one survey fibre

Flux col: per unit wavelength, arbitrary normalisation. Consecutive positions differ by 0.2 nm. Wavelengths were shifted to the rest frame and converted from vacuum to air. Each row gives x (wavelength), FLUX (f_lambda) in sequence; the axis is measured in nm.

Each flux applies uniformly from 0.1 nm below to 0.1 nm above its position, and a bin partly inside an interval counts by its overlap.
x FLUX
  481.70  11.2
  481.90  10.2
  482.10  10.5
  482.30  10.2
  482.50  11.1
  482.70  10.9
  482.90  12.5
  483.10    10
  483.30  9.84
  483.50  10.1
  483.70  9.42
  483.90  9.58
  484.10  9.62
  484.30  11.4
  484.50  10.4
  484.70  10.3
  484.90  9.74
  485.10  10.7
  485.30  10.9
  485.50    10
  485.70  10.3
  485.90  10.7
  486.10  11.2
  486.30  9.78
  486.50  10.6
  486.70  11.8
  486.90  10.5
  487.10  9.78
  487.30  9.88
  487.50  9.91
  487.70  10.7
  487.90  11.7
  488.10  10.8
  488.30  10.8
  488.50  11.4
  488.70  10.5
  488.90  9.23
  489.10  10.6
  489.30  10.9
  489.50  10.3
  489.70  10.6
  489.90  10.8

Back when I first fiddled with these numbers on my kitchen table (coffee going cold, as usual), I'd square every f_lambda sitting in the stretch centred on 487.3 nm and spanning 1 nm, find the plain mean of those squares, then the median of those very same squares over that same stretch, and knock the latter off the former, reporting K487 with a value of 5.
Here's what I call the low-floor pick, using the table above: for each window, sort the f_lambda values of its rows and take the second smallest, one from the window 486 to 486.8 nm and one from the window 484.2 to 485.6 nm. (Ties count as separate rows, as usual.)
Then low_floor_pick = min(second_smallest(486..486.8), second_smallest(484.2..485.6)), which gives 10.0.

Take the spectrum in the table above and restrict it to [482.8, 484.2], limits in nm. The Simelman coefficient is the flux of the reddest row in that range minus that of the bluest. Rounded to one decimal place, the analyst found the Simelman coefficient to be -2.9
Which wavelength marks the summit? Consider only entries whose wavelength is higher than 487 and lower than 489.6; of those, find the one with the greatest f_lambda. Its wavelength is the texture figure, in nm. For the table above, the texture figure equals 487.90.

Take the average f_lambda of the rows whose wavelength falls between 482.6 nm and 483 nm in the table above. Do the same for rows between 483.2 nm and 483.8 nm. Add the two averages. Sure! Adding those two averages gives 21.5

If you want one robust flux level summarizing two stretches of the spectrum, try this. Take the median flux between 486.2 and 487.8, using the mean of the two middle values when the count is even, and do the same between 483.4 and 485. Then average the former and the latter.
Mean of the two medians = 10.1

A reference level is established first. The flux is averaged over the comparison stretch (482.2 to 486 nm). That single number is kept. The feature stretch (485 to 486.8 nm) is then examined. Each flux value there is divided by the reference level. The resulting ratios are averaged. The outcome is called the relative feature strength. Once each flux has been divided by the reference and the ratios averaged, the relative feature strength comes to 1.025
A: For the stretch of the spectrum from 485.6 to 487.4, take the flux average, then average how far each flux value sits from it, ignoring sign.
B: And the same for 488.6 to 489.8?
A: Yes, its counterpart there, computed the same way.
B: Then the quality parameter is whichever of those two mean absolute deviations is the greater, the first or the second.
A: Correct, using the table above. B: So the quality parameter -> 0.51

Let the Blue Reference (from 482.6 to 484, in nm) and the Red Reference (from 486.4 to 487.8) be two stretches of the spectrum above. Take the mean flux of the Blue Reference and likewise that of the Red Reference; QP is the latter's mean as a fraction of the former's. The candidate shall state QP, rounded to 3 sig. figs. 1.01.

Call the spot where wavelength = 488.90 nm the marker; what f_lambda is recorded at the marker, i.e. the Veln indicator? 9.23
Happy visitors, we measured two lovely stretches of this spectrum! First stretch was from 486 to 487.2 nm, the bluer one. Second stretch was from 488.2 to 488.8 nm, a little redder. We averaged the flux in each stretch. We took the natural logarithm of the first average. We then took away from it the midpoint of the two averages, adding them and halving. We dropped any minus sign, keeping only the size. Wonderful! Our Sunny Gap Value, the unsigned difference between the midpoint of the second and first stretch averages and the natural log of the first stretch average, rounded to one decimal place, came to 8.4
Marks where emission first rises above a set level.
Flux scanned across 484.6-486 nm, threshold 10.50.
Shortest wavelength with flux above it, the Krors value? 485.10 nm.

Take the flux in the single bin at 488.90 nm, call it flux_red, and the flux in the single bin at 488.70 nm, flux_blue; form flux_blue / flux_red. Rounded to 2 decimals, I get 1.14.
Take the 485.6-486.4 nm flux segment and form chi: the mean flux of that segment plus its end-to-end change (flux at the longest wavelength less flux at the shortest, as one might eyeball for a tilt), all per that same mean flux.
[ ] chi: 0.95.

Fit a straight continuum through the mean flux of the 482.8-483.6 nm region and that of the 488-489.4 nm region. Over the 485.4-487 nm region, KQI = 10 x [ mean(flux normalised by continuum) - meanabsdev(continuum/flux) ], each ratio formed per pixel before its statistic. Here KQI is 9.57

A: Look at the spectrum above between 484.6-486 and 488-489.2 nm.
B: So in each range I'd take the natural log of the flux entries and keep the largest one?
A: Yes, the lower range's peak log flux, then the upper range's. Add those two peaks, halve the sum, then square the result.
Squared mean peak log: 5.81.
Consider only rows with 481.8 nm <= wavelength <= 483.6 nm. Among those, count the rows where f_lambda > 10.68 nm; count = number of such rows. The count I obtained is 3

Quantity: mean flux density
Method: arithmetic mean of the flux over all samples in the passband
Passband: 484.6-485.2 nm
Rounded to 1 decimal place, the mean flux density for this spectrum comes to 10.2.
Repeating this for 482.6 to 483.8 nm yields 10.5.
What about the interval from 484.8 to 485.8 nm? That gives 10.3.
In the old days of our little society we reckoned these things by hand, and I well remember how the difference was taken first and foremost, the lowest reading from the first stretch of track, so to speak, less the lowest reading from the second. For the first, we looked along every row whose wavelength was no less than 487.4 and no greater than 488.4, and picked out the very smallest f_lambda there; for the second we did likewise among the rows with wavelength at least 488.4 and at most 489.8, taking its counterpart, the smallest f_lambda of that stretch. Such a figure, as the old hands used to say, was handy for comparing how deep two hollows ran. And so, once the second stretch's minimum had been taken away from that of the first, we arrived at 0.7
